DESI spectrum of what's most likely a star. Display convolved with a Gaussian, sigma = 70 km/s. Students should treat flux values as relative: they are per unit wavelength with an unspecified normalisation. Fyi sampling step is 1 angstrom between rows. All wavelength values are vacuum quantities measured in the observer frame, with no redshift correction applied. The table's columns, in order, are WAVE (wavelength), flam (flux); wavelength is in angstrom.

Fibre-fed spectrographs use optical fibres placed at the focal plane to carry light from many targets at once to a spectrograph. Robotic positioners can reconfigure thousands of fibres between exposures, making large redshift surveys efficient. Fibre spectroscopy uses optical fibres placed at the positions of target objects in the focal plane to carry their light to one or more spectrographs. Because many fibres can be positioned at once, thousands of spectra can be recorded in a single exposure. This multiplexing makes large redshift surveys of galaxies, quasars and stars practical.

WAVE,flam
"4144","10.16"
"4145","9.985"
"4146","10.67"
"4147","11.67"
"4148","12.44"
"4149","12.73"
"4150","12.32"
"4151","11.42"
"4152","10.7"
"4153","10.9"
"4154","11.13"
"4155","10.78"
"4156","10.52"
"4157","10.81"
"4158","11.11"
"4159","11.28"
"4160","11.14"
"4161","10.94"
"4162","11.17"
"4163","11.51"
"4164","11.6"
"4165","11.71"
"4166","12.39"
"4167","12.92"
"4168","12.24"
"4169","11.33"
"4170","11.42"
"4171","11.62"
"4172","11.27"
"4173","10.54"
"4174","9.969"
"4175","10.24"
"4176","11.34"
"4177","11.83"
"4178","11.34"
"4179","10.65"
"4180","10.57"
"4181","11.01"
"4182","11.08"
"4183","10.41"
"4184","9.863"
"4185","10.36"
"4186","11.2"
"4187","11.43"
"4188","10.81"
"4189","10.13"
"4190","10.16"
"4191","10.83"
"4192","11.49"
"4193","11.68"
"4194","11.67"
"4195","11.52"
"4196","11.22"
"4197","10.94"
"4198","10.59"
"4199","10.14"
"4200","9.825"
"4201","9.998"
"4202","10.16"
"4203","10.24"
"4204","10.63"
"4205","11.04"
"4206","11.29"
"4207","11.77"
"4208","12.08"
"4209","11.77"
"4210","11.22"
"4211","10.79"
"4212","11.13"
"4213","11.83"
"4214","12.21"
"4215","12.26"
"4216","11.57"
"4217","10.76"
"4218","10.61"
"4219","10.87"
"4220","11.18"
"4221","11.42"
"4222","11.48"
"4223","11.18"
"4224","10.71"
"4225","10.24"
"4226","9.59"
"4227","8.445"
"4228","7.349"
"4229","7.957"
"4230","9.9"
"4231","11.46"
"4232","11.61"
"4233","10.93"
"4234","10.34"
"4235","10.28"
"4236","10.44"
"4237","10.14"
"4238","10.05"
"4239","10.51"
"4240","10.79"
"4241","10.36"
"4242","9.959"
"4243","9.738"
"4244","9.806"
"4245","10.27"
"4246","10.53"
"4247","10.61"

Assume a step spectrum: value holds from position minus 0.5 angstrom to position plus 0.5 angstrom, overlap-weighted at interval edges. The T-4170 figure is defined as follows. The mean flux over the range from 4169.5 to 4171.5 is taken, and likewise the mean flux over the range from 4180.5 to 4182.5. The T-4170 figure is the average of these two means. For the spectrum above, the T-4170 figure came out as 11.3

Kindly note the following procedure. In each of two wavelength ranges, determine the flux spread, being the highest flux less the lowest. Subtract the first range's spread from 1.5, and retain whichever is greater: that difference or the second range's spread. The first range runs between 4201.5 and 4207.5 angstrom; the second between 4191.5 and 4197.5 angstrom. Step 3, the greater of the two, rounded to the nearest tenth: 0.7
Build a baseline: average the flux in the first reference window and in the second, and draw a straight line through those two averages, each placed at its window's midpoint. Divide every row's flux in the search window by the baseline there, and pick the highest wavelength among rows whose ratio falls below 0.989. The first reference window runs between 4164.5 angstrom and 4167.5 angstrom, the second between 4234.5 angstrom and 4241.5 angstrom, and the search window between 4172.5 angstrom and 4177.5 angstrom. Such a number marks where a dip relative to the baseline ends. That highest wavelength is 4177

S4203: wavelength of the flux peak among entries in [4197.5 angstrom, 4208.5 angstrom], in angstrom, 4208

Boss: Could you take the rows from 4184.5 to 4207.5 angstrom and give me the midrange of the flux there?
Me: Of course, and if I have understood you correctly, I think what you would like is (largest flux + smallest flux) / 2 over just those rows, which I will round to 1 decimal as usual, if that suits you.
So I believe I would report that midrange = 10.8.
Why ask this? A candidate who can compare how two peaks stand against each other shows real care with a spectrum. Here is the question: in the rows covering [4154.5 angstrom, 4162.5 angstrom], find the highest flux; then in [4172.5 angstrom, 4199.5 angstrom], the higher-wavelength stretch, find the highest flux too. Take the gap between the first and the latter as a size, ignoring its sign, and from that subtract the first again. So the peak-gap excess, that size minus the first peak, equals -10.7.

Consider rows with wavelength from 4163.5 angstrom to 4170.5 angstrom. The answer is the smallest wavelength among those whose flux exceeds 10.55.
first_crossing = 4164 angstrom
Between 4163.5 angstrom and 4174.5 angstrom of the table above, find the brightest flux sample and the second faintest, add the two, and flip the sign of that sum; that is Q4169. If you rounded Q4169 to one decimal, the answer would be -23.5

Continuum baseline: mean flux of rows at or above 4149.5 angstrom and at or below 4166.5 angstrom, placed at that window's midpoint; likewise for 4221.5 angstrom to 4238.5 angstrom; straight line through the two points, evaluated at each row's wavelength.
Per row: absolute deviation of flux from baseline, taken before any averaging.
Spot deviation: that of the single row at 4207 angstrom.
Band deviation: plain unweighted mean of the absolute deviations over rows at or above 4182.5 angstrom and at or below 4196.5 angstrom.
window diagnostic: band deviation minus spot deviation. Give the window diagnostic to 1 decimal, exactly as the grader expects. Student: -0.7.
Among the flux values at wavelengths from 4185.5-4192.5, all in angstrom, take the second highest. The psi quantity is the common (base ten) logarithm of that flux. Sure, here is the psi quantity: 1.06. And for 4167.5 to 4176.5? 1.07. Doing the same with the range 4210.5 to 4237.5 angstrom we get 1.09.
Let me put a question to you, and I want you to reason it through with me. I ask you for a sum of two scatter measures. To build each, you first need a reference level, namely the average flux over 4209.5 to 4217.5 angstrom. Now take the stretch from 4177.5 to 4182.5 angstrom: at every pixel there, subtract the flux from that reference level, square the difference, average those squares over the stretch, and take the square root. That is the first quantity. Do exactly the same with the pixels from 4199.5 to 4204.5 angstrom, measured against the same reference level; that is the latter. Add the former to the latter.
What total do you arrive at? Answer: 1.9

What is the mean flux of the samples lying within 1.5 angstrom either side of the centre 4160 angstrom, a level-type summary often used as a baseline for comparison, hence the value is 11.1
